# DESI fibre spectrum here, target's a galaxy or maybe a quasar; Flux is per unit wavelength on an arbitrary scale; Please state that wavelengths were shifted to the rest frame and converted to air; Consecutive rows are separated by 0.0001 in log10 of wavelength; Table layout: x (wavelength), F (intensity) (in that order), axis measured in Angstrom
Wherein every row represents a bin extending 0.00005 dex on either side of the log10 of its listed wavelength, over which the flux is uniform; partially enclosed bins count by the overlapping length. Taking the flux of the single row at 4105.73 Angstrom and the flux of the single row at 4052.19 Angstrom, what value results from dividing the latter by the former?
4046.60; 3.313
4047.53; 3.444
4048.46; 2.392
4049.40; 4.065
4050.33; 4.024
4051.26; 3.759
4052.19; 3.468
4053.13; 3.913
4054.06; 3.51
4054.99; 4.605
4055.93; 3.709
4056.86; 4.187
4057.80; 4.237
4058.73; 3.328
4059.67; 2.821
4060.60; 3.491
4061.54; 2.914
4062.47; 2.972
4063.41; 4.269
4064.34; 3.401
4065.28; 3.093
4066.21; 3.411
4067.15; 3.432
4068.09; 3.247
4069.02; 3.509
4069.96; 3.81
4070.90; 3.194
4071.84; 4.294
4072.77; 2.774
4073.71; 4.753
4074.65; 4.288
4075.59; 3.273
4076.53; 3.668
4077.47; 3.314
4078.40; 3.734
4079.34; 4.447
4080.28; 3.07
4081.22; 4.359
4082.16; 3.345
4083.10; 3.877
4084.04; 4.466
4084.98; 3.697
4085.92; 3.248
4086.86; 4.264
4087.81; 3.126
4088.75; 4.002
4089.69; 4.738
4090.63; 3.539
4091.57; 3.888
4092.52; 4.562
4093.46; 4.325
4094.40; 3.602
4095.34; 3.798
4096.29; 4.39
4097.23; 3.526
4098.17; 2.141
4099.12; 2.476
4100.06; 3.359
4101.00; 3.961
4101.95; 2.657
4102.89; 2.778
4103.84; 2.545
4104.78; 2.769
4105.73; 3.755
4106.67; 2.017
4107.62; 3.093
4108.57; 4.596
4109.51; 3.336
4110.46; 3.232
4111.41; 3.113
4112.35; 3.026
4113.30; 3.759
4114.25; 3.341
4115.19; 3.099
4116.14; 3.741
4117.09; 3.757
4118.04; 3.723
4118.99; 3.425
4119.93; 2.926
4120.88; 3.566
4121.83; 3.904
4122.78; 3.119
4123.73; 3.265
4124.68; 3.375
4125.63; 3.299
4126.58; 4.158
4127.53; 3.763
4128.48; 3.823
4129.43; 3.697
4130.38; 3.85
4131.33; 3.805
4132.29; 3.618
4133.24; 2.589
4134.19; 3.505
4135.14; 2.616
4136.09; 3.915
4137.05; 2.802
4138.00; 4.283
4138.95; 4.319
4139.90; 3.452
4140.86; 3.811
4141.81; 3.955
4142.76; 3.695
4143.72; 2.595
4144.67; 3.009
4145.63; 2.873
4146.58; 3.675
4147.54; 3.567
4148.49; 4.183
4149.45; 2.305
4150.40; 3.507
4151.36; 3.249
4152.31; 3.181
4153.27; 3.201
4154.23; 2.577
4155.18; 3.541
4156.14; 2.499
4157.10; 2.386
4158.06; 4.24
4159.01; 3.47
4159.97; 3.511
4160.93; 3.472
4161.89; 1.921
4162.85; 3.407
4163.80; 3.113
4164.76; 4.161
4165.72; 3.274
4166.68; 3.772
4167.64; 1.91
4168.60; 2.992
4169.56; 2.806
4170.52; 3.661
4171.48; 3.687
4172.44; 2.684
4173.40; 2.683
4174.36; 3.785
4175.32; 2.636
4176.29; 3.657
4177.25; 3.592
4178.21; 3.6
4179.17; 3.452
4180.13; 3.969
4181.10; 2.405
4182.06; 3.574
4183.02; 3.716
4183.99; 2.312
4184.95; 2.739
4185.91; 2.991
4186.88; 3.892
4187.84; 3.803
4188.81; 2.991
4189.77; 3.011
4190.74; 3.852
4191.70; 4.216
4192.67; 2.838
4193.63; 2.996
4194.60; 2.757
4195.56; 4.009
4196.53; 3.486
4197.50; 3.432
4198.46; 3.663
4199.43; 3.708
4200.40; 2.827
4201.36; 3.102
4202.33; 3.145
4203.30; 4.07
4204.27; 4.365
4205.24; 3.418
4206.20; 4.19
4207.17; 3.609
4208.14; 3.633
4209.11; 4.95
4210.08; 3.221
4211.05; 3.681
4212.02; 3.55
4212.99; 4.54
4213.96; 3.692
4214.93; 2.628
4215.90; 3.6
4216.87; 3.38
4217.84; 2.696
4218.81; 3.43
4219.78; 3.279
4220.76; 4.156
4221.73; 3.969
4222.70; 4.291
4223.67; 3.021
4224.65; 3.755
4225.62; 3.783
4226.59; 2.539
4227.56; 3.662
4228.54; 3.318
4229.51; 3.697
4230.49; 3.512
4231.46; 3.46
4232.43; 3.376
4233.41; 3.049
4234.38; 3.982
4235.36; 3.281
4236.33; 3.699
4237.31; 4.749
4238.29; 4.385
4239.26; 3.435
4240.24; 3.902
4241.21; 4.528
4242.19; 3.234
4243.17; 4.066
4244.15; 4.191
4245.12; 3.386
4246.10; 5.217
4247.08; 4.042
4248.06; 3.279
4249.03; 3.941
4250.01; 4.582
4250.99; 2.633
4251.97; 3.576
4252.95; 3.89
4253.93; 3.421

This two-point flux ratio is 0.92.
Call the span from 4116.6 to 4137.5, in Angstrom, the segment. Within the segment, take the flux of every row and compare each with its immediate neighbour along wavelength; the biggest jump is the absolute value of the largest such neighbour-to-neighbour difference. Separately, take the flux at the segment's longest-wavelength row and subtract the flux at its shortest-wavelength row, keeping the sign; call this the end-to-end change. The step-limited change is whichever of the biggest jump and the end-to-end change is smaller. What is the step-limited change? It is -1.0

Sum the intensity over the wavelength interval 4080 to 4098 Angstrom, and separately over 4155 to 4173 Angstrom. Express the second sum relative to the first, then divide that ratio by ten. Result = 0.082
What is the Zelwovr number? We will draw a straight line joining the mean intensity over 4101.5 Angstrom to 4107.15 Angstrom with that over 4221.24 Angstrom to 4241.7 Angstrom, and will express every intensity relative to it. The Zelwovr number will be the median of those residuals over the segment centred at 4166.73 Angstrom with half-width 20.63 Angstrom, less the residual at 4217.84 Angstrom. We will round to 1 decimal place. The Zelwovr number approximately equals 1.1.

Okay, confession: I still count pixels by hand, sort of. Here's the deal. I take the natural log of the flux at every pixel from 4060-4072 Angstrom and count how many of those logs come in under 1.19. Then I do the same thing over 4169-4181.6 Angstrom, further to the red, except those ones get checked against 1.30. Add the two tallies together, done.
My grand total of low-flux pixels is 15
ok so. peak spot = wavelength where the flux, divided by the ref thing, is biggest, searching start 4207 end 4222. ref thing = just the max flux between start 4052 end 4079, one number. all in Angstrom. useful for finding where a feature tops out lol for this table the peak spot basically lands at 4209.11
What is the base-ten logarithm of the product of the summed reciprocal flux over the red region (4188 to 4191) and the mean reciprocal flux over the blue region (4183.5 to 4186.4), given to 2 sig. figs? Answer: -0.46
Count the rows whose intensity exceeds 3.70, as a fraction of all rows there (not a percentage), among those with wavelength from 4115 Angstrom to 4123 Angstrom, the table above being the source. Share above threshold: 0.4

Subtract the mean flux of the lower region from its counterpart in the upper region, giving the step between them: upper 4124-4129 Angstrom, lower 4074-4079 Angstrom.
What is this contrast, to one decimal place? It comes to 0.0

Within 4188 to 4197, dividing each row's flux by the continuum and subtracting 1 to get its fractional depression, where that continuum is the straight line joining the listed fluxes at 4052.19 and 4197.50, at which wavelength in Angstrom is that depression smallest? 4194.60 Angstrom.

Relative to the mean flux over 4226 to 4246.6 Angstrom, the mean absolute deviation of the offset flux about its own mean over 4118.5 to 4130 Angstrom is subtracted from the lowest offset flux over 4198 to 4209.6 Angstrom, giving -1.21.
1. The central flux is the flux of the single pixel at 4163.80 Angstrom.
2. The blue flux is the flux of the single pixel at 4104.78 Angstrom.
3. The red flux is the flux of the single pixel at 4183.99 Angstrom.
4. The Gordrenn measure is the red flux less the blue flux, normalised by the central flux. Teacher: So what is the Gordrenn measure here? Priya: -0.15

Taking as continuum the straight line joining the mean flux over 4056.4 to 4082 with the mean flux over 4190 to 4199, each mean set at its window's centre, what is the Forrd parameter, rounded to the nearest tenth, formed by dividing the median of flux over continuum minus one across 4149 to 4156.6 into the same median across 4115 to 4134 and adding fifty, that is 49.6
